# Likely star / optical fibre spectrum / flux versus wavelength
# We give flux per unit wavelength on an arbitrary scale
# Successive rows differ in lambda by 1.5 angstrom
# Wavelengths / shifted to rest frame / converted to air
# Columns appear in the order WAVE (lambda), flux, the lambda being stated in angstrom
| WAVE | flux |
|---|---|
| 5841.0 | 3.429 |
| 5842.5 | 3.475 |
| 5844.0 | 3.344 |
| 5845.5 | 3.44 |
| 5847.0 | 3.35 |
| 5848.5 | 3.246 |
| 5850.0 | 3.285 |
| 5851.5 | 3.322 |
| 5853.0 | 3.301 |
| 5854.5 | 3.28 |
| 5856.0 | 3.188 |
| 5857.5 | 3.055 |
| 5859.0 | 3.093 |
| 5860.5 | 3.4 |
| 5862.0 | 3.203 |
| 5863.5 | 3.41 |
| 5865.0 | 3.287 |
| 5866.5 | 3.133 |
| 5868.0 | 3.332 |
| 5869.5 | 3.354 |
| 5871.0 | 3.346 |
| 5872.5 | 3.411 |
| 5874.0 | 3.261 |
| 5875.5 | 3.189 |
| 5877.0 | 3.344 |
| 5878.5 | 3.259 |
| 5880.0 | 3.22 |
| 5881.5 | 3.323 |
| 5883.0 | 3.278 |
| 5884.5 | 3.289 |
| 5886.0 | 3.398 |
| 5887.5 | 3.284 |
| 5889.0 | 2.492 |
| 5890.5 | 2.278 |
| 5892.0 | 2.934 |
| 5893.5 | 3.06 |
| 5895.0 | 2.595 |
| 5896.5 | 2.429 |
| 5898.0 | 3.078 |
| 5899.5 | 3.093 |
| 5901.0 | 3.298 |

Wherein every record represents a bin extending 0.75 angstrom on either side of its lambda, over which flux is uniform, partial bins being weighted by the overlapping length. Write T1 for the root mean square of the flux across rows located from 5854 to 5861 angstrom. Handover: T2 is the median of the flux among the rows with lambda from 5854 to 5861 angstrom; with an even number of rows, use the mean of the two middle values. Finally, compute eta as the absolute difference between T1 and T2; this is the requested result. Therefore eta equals 0.018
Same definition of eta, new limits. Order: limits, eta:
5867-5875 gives 0.005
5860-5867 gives 0.001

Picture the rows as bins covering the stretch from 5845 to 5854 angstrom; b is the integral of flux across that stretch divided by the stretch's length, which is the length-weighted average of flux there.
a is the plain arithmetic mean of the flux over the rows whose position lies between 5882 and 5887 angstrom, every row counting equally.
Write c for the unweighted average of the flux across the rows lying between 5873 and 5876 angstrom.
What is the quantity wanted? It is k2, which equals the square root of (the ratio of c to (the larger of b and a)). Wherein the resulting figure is 0.99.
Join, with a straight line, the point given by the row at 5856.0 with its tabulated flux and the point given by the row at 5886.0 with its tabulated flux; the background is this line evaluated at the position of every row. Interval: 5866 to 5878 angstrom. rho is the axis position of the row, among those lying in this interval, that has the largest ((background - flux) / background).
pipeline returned 5875.5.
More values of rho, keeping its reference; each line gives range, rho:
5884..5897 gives 5890.5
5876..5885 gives 5880.0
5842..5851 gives 5848.5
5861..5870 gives 5866.5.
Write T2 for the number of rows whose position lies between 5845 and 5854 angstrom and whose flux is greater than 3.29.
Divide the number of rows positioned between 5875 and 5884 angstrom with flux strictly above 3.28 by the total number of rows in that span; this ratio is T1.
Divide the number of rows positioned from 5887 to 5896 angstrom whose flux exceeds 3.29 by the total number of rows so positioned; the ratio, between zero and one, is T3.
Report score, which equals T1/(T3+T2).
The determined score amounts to 0.08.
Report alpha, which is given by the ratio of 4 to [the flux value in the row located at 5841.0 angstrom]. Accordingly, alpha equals 1.17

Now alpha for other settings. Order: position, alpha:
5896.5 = 1.65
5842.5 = 1.15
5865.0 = 1.22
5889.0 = 1.61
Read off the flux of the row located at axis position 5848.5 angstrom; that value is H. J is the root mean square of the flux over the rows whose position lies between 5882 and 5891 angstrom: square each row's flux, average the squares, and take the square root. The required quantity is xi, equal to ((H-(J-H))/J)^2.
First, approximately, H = 3.246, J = 3.0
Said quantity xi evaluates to 1.3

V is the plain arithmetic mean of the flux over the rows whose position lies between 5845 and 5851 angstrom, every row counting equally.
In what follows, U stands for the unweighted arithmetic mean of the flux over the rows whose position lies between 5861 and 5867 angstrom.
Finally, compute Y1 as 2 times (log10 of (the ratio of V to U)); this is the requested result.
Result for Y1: 0.02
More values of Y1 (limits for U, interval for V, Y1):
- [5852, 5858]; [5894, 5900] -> -0.12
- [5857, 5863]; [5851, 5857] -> 0.02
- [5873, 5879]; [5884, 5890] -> -0.04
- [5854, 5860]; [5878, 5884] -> 0.03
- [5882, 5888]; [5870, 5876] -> 0.00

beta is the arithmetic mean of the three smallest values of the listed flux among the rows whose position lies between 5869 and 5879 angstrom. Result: 3.24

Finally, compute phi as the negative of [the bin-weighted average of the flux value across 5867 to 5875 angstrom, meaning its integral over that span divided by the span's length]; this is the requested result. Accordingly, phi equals -3.33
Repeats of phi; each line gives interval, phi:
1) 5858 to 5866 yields -3.27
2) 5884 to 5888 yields -3.33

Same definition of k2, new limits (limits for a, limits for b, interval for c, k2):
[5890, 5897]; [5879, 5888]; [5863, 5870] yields 1.00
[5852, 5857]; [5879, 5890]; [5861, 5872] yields 1.01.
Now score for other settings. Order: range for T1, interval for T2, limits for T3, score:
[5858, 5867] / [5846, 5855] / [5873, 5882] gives 0.15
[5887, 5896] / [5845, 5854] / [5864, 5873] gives 0.04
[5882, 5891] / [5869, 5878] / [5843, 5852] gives 0.11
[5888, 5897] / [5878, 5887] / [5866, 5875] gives 0.00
